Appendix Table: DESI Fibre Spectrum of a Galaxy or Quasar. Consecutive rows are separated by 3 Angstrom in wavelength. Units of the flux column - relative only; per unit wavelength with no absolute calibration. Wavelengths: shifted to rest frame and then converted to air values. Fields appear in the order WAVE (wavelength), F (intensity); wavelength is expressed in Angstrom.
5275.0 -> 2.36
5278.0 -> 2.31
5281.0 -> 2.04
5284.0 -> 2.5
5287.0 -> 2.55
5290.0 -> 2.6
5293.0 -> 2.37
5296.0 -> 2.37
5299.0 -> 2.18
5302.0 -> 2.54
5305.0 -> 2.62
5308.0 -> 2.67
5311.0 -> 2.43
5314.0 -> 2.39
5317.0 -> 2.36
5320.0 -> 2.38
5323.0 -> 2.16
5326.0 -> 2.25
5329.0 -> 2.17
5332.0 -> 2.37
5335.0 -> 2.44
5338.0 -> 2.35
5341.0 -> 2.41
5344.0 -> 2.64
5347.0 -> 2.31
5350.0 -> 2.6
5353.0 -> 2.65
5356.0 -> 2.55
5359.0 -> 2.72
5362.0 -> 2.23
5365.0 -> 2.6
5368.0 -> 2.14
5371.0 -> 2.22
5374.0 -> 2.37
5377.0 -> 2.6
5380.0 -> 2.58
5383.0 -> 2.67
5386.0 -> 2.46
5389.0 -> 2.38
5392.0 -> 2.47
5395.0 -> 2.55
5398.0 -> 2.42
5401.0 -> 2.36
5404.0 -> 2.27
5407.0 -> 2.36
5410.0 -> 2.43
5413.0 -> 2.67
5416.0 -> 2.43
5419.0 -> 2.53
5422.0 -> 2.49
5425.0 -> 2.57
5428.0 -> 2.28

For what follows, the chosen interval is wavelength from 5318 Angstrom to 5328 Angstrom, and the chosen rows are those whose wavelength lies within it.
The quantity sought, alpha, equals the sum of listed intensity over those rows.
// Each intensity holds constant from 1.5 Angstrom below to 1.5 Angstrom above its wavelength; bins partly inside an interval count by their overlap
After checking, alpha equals 6.8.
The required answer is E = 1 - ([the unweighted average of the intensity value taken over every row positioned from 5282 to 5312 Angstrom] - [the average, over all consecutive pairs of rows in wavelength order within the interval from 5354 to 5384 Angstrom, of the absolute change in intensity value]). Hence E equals -1.25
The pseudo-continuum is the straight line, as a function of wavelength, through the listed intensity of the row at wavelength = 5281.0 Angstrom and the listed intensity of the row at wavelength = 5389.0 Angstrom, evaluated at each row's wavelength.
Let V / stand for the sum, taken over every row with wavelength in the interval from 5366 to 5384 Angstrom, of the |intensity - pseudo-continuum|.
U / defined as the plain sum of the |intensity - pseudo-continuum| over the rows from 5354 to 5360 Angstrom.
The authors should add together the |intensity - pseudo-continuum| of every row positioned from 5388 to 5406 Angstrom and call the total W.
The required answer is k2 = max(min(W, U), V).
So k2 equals 1.11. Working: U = 0.7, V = 1.1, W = 0.5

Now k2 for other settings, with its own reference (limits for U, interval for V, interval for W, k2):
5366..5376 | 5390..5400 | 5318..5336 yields 0.31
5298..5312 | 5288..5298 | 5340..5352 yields 1.11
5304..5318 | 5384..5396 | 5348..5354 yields 0.73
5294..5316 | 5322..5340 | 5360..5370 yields 0.63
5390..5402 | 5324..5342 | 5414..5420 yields 0.80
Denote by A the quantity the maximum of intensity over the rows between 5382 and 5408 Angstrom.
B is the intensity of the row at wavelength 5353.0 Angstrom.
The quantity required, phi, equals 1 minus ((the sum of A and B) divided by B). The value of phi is -1.01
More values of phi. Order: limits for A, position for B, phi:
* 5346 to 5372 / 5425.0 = -1.06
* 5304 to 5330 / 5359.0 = -0.98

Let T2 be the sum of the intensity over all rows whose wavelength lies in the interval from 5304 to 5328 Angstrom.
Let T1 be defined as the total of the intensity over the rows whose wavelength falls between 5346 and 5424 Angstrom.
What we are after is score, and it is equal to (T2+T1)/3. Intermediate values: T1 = 64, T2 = 19.3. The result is 28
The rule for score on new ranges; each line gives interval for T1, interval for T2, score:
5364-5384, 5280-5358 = 27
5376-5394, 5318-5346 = 12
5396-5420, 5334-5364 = 15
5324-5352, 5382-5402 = 13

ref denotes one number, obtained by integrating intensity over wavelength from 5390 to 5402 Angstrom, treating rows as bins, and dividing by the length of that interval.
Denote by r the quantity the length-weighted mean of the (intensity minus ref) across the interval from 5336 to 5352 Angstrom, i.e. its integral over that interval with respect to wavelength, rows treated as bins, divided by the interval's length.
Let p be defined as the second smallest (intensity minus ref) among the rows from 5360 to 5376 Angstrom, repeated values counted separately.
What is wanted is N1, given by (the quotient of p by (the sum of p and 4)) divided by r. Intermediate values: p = -0.23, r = 0.016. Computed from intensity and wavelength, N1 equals -3.7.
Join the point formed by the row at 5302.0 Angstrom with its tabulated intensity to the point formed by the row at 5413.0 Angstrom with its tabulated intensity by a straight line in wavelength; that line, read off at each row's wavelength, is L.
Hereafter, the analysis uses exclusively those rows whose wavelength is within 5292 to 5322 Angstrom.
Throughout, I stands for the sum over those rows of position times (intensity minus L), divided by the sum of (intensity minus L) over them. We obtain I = 5306.2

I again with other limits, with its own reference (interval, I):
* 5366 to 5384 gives 5370.6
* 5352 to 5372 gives 5368.0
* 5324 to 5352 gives 5334.3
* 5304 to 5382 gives 5344.5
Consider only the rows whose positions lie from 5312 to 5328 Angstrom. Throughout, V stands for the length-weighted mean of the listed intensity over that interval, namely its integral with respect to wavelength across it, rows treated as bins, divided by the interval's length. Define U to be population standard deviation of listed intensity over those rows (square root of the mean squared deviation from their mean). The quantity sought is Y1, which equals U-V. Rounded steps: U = 0.089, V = 2.31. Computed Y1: -2.22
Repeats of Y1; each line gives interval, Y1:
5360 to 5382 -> -2.22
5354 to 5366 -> -2.35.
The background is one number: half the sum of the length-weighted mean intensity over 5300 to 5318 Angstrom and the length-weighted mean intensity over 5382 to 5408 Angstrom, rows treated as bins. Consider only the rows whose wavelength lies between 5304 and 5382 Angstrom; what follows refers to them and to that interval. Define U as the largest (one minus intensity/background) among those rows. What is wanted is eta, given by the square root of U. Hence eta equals 0.36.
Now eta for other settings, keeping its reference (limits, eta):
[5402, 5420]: 0.28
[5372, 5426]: 0.28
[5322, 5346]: 0.35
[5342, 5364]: 0.31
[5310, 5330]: 0.35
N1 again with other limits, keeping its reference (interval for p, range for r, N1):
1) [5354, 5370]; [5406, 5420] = -1.6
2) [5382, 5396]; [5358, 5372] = 0.0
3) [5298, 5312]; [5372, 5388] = -0.1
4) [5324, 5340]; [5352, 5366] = -0.6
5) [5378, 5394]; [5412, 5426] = 0.0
